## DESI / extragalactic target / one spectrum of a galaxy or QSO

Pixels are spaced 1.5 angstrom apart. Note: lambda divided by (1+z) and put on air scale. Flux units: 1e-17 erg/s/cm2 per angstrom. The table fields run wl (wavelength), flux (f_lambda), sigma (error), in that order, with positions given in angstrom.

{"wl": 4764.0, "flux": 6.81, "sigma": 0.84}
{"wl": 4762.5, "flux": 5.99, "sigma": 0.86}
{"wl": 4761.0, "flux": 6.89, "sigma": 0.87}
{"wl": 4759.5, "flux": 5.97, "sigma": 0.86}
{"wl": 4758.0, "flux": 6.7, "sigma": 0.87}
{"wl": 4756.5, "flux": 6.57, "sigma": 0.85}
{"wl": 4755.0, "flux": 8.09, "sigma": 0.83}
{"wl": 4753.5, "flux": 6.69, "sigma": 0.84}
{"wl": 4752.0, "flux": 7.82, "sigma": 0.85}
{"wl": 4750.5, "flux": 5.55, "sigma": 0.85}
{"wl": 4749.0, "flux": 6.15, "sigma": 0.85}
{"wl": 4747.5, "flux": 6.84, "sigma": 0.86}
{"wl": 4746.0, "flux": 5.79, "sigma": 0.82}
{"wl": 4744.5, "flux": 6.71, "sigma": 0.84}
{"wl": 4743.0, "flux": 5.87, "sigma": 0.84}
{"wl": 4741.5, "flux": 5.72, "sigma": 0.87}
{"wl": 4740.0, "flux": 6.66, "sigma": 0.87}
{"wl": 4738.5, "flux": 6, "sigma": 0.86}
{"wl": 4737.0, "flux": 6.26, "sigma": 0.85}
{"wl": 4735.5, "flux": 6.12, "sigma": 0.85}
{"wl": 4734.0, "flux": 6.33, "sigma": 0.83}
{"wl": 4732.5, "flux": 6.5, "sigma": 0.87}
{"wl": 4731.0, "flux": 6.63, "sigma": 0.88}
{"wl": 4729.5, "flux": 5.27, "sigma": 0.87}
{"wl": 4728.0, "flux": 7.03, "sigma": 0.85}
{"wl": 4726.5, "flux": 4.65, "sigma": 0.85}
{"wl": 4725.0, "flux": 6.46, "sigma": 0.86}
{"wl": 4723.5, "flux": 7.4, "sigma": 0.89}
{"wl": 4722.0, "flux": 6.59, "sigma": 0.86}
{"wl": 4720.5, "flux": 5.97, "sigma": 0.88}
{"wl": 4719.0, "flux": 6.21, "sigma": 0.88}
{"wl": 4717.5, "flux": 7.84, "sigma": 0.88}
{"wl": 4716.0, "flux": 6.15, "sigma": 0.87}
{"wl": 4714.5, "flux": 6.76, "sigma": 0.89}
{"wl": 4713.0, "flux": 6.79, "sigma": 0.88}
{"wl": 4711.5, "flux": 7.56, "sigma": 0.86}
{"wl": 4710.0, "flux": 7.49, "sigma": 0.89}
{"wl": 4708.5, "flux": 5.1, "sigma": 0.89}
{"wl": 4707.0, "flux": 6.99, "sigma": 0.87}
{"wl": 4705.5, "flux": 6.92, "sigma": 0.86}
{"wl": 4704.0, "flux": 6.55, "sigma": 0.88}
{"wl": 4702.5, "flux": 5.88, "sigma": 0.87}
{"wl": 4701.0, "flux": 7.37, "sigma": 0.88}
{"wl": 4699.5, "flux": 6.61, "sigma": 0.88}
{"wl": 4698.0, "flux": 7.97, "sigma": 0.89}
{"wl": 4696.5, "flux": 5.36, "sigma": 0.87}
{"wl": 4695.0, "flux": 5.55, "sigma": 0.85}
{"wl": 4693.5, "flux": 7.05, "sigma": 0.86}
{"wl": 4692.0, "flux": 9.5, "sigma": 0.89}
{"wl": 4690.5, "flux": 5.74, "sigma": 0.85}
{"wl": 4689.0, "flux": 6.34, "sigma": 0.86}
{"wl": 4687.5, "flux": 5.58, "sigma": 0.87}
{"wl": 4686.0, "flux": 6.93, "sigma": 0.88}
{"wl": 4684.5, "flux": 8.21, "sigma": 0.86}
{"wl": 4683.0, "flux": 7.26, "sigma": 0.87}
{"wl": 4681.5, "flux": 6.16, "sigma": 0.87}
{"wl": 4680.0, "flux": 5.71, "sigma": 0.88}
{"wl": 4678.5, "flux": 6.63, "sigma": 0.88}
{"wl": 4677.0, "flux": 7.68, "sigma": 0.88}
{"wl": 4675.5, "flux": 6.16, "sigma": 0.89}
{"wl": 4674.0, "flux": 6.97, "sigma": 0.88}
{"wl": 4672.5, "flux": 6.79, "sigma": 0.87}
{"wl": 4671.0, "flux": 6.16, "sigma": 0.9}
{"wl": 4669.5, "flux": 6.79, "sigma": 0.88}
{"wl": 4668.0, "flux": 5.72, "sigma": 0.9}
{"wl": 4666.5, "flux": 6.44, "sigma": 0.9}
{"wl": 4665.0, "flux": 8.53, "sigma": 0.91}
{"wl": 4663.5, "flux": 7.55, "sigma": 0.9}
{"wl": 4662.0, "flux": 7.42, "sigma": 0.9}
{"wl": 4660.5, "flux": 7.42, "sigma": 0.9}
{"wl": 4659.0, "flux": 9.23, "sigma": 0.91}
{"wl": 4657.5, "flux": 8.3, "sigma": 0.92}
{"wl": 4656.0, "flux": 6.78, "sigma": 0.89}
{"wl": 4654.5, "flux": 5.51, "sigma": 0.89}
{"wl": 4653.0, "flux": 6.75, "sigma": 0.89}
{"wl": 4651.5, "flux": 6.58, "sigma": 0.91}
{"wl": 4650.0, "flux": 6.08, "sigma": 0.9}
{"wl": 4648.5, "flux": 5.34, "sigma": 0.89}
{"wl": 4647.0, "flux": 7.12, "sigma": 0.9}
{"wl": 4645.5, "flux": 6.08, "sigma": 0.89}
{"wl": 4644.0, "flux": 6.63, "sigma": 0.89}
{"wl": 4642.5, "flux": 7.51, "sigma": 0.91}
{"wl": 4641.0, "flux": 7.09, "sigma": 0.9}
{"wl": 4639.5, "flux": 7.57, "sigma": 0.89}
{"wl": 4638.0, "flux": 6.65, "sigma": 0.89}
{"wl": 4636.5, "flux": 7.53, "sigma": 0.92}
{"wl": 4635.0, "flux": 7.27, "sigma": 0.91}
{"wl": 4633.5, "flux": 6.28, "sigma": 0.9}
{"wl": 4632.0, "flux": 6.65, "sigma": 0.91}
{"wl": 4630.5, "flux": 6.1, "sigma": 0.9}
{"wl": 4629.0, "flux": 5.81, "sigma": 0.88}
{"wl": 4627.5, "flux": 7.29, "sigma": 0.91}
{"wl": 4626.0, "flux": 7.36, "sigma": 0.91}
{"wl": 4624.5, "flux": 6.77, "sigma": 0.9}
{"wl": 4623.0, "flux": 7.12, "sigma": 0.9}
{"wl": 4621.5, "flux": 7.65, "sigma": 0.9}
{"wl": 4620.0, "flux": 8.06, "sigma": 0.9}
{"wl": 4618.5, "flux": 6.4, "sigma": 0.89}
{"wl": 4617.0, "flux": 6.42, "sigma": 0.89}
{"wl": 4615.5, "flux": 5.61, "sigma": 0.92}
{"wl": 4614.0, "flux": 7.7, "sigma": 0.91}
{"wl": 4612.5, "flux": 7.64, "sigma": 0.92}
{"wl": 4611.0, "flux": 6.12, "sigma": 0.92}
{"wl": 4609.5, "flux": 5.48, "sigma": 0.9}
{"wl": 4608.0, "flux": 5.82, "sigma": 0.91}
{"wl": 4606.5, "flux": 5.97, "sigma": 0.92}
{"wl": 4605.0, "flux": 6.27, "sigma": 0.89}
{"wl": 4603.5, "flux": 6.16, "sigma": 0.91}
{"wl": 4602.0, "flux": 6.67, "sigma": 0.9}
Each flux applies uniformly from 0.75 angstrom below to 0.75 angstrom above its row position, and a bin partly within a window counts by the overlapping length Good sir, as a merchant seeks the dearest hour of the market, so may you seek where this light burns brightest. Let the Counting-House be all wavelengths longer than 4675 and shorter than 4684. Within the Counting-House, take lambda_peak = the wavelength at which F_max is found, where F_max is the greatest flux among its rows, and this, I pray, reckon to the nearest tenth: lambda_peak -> 4677.0 angstrom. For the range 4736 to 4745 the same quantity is 4744.5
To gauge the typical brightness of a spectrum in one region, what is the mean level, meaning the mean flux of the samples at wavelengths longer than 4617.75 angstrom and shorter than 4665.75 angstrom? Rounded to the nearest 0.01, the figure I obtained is 7.01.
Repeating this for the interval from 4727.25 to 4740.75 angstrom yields 6.31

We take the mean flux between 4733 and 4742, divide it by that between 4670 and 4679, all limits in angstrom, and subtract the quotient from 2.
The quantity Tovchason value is 1.08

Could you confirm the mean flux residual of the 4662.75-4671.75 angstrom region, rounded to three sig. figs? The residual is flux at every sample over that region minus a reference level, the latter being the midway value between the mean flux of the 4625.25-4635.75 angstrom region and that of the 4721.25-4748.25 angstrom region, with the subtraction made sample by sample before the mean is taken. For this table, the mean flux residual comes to 0.391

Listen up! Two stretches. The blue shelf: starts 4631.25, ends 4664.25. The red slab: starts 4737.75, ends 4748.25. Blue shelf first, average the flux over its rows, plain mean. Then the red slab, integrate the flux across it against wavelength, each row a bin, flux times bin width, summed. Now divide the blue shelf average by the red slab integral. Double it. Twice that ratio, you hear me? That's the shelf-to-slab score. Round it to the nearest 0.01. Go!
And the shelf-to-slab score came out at 0.21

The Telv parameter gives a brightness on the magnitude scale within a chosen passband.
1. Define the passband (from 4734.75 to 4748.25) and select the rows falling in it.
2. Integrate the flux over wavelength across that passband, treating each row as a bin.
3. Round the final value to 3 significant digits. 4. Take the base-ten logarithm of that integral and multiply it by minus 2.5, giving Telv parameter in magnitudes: -4.81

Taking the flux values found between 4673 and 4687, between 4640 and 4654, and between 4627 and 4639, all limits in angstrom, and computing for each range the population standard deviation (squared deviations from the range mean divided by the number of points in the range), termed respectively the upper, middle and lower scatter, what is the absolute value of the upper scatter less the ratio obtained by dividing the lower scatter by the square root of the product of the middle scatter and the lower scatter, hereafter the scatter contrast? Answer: 0.22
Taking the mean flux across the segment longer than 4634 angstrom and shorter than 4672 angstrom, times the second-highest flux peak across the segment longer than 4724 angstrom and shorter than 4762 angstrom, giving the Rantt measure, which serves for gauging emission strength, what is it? 54.4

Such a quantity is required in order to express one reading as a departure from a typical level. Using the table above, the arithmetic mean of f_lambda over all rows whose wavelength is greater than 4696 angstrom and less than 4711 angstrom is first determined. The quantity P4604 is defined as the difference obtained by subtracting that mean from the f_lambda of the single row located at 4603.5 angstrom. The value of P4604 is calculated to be -0.5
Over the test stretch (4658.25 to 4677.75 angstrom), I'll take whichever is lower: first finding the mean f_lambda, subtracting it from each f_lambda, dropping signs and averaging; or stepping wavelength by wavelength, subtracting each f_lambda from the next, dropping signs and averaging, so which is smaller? 0.76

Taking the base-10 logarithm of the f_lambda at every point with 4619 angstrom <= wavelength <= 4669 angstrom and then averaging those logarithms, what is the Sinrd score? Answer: 0.840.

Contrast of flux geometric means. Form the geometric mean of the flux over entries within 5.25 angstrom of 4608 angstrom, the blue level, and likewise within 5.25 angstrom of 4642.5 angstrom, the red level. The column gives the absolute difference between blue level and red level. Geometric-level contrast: 0.75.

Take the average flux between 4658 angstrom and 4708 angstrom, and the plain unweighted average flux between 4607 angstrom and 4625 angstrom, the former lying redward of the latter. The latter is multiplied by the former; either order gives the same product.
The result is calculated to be 46.3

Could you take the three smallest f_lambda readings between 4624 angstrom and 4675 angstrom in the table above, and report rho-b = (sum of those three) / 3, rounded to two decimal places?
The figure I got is 5.52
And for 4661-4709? 5.34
